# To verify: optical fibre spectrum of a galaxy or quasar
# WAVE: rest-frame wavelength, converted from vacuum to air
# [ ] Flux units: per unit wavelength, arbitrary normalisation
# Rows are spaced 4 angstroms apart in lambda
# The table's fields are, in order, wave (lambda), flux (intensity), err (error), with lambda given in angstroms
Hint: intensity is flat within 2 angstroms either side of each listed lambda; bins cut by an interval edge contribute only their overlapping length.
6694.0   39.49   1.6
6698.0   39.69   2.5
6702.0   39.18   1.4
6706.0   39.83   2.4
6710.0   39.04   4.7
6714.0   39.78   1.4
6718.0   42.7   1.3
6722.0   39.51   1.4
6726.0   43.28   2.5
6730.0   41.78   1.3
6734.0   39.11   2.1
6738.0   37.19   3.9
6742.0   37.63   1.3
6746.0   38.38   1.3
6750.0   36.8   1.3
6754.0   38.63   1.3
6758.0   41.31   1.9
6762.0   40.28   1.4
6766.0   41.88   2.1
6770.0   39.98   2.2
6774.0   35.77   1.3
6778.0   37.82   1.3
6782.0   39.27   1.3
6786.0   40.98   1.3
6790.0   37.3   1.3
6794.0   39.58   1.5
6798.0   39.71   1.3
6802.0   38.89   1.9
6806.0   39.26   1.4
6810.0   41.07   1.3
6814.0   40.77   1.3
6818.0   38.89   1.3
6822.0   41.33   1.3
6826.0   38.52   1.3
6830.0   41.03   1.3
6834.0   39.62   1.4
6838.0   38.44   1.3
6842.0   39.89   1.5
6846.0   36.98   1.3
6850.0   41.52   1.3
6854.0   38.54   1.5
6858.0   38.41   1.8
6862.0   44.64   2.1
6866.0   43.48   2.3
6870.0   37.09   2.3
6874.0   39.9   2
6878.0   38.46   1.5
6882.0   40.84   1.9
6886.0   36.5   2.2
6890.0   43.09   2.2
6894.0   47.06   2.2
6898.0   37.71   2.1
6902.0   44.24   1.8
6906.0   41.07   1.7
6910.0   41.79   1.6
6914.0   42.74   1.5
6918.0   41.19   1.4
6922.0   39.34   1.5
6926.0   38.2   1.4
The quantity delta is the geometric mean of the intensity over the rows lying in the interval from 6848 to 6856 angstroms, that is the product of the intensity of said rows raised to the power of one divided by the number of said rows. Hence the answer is 40.0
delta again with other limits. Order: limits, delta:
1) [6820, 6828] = 39.9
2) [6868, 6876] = 38.5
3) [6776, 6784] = 38.5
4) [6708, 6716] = 39.4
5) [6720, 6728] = 41.4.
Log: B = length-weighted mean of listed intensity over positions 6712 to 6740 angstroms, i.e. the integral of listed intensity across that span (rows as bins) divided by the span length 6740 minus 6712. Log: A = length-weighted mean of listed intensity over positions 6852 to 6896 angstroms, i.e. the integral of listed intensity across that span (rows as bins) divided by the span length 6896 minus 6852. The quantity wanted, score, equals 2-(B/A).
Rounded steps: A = 40.7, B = 40.5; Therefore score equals 1.006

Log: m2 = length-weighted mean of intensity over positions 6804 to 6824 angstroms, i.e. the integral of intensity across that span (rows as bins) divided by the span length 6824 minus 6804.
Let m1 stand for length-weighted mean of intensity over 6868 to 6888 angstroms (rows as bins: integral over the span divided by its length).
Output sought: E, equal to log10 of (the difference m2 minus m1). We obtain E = 0.2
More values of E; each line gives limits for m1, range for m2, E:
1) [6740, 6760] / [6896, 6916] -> 0.5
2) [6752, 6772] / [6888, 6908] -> 0.3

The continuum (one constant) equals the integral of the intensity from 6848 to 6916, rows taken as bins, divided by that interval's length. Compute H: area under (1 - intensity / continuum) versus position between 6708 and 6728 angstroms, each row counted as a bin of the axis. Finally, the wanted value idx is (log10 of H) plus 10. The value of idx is 8.8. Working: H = 0.07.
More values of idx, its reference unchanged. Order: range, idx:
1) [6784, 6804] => 9.9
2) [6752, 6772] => 9.5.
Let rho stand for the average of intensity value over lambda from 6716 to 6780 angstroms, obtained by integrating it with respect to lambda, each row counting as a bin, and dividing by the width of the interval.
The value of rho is 39.5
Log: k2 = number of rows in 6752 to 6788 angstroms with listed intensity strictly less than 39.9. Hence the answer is 4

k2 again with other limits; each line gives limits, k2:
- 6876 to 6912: 3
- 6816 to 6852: 6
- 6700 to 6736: 6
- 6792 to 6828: 6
